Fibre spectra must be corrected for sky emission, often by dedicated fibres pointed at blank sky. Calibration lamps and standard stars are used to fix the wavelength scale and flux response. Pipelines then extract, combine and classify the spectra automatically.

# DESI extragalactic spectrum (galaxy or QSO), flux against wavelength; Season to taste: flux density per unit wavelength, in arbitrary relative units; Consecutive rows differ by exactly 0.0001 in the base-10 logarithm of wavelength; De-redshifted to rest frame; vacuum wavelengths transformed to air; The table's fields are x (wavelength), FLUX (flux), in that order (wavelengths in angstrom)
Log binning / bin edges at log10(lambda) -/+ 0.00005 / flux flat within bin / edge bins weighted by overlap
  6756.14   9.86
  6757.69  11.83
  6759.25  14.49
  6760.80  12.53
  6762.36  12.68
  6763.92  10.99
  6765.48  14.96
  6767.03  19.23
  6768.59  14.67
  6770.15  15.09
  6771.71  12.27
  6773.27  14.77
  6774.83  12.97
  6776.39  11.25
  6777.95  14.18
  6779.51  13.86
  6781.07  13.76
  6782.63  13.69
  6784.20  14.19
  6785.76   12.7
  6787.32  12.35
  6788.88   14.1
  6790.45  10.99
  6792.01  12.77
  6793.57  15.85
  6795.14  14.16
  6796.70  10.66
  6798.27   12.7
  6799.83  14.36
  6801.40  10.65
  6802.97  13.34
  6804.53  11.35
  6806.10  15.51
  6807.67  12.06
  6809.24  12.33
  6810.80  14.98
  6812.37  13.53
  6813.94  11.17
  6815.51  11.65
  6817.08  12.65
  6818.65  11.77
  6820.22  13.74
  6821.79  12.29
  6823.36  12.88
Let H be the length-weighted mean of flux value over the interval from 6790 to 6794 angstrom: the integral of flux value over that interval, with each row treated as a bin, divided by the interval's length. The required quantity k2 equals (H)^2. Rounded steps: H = 13.2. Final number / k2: 174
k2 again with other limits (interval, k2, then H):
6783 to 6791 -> 168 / 13.0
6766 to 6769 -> 292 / 17.1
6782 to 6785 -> 194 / 13.9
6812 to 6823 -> 153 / 12.4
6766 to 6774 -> 231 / 15.2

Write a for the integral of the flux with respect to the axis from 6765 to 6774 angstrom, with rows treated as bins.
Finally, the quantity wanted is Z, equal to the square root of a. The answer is 11.7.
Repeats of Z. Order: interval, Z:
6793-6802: 10.8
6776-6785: 11.1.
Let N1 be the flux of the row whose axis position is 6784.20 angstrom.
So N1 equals 14.19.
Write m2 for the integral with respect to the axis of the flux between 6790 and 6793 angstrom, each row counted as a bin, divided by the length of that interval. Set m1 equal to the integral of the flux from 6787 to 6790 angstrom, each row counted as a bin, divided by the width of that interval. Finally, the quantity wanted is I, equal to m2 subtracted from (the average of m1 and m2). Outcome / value 0.4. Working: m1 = 13.1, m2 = 12.3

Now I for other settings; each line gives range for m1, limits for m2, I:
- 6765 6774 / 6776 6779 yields 1.1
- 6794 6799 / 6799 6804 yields 0.0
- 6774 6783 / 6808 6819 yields 0.3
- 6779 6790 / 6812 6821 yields 0.5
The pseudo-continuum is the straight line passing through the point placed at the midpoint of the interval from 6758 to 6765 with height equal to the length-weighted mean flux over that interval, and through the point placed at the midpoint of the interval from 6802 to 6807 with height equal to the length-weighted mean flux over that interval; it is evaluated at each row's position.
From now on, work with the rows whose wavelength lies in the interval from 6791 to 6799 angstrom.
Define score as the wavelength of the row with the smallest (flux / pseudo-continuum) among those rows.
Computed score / 6796.70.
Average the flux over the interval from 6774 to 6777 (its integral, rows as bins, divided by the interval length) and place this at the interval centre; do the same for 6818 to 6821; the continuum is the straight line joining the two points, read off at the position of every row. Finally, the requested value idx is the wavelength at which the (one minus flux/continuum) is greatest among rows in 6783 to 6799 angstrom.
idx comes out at 6796.70 angstrom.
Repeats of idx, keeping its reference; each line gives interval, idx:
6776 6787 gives 6776.39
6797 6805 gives 6801.40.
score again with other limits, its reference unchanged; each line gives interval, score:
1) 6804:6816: 6813.94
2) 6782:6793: 6790.45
